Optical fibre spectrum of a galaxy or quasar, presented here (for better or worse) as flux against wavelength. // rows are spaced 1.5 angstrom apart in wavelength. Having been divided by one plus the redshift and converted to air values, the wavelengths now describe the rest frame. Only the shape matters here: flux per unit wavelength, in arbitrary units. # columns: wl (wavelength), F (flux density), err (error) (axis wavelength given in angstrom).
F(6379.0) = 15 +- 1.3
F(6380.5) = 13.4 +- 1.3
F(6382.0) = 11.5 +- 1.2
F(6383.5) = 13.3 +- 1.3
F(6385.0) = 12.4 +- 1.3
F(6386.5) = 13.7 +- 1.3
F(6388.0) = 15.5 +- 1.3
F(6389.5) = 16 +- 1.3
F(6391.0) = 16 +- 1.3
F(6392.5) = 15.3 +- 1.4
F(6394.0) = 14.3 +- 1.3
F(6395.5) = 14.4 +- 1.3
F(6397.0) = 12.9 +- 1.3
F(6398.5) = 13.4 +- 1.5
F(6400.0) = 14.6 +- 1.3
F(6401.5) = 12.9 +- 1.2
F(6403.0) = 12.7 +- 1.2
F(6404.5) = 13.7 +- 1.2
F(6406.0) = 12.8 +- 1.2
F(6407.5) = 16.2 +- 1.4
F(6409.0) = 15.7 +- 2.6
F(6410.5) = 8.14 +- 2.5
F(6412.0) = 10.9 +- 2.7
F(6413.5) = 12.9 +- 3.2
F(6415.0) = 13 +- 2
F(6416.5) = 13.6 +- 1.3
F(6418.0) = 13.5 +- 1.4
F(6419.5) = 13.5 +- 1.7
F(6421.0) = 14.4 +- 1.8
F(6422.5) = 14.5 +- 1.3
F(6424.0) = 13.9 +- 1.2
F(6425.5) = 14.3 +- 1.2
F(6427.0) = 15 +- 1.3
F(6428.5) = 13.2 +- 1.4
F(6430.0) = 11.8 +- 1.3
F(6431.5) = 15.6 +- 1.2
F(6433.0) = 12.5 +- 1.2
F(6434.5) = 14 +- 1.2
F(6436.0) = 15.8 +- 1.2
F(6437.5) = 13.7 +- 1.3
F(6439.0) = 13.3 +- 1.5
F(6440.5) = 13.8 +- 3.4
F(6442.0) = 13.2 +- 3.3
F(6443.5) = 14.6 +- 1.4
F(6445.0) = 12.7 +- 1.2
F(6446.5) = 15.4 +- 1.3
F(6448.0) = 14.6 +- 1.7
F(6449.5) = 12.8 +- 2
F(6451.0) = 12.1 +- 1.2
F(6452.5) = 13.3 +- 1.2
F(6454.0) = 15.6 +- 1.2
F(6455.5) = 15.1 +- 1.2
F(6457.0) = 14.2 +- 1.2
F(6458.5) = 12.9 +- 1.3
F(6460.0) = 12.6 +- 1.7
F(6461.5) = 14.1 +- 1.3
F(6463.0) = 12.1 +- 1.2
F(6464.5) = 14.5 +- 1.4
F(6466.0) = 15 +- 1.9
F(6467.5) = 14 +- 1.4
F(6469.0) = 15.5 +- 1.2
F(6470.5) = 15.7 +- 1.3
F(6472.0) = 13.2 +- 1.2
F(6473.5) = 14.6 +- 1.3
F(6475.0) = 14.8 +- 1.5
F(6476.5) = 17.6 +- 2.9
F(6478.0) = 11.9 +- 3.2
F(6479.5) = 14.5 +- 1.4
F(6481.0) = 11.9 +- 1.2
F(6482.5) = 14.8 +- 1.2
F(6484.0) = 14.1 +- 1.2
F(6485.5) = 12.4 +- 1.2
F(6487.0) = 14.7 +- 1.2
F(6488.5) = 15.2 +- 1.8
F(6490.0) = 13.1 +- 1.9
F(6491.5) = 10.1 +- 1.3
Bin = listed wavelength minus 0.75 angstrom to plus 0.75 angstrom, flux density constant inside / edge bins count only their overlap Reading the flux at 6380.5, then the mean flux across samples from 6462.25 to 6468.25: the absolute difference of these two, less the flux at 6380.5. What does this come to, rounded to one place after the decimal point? -12.9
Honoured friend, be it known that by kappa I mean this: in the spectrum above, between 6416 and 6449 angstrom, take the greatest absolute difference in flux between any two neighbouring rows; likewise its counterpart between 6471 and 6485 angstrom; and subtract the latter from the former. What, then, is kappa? -1.9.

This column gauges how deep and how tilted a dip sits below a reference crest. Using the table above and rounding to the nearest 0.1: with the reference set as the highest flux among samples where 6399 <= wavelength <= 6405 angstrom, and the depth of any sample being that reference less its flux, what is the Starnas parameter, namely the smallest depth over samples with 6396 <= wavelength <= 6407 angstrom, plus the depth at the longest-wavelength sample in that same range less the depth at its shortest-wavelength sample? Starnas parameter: 0.1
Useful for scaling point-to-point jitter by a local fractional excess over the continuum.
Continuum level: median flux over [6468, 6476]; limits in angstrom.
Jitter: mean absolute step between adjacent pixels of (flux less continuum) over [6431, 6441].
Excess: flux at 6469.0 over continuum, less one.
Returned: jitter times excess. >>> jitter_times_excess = 0.07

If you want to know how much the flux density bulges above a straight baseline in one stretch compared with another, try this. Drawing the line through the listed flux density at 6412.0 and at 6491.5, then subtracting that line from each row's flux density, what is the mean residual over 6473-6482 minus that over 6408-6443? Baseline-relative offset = 1.2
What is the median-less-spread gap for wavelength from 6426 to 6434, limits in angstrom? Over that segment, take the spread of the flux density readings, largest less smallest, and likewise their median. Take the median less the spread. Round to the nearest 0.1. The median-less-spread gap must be 9.4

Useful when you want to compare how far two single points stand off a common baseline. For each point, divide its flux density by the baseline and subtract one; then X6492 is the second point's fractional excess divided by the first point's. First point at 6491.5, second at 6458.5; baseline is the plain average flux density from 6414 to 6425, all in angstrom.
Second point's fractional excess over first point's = 0.2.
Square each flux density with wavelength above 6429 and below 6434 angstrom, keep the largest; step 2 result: 243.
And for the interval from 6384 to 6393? 256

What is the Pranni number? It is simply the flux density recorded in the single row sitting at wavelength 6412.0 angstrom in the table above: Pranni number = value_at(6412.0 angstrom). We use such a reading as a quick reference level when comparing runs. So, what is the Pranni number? 10.9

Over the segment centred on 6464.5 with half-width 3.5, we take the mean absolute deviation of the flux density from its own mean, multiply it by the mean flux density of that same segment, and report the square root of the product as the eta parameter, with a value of 3.20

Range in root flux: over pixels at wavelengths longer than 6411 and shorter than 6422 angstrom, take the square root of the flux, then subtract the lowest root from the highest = 0.49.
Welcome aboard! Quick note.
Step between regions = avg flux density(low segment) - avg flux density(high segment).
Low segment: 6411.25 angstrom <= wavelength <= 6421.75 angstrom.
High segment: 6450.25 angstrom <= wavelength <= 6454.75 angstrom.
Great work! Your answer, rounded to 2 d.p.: -0.55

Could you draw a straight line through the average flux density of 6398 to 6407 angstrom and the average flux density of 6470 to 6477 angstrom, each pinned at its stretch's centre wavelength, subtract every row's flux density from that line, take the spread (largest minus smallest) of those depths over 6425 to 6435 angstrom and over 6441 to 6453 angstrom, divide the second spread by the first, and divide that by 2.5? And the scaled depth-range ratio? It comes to 0.36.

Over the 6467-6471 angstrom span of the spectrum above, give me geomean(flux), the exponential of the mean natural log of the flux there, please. 15.0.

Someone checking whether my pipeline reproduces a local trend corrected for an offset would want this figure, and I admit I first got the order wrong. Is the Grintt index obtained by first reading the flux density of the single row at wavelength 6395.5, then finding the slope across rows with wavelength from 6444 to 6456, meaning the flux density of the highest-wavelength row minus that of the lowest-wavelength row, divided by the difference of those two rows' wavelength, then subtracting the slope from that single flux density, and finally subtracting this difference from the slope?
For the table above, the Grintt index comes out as -13.9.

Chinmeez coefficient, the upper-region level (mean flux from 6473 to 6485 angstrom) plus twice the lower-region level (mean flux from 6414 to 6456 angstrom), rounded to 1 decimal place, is 42.0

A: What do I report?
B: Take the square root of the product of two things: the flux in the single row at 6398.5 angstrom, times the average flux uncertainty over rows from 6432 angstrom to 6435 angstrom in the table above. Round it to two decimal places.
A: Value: 4.01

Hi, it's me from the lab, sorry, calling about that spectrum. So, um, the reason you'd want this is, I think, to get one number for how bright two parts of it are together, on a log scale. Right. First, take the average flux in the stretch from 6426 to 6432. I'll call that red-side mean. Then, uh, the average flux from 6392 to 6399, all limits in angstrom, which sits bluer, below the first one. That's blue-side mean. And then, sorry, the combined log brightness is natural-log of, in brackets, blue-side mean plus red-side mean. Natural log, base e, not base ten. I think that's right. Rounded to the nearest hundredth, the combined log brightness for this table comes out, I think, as 3.33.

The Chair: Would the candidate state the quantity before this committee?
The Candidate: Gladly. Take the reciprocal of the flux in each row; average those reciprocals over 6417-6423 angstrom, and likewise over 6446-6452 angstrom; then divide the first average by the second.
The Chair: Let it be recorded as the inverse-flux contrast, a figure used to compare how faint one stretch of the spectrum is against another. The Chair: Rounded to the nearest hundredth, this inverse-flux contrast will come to 0.97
